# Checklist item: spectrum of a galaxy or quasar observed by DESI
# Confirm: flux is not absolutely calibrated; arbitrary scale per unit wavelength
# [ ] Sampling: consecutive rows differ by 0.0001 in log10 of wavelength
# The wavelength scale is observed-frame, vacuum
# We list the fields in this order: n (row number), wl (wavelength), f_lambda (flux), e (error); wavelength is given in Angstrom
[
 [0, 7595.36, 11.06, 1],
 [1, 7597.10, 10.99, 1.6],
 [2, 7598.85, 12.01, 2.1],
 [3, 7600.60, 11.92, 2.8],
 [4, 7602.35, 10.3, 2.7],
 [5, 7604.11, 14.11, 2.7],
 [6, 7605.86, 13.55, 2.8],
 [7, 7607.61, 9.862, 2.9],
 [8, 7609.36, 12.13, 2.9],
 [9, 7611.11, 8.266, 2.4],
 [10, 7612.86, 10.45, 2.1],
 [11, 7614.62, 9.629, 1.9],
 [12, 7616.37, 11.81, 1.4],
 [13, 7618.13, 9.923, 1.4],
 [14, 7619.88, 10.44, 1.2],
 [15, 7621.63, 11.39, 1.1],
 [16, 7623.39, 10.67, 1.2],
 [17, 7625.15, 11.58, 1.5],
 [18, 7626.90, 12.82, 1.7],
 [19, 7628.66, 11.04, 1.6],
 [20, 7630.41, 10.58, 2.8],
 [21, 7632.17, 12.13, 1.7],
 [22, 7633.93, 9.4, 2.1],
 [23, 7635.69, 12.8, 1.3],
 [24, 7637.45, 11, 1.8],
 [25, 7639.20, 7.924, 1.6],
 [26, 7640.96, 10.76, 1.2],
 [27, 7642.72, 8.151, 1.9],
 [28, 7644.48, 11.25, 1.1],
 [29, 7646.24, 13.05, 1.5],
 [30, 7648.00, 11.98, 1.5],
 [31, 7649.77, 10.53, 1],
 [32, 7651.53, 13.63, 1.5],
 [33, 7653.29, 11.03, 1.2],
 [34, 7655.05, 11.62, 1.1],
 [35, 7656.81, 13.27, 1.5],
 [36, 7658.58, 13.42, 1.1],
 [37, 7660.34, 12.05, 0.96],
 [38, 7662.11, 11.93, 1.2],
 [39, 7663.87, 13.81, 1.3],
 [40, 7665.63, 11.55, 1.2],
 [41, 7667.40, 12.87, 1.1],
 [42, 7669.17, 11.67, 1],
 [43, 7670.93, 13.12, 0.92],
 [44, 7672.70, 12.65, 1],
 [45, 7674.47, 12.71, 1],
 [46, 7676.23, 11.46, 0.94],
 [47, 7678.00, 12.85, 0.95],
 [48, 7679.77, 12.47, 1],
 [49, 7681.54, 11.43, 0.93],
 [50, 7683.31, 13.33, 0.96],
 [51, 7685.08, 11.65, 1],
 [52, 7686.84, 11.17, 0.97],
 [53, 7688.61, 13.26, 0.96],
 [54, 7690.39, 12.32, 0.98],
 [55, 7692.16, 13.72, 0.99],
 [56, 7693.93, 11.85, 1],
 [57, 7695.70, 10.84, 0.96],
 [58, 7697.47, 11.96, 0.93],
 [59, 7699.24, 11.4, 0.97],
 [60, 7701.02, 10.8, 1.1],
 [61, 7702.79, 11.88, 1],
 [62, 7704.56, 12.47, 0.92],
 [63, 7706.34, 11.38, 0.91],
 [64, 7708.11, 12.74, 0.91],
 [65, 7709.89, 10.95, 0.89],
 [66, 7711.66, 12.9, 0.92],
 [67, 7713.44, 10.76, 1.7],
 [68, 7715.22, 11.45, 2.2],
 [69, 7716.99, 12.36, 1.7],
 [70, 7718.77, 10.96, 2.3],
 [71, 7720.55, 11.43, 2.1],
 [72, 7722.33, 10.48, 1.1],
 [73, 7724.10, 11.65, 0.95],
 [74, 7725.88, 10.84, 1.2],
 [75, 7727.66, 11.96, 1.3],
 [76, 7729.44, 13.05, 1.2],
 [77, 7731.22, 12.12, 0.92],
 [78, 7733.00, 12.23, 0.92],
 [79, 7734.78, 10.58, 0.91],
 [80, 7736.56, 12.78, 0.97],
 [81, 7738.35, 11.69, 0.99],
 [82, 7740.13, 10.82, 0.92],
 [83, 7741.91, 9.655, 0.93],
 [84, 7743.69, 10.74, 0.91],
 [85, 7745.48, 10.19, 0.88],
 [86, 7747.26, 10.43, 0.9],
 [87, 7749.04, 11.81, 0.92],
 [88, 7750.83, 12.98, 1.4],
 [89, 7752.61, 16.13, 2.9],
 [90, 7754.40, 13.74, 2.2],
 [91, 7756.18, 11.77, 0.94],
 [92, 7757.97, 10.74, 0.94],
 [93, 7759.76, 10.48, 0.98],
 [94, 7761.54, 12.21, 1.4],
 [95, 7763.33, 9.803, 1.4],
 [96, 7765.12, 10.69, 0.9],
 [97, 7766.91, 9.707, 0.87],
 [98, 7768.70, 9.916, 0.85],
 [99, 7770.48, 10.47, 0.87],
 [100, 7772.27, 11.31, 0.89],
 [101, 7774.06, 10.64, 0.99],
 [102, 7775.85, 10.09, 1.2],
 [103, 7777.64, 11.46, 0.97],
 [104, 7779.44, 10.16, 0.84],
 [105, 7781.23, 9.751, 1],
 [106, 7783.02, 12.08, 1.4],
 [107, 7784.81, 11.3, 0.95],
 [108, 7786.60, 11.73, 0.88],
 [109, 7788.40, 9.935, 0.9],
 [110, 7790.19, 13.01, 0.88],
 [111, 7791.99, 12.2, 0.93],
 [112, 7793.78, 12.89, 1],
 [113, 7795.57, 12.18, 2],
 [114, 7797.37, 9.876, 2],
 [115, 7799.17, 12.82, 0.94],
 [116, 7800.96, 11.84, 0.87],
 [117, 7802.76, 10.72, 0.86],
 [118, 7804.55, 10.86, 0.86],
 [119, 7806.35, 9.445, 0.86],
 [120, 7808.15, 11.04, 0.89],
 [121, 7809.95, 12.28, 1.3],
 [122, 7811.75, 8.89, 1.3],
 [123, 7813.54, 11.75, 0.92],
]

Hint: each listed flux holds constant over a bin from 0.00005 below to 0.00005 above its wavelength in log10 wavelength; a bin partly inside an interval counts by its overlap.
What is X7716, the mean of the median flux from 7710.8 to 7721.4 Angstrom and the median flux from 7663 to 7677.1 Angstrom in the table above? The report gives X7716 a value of 12.1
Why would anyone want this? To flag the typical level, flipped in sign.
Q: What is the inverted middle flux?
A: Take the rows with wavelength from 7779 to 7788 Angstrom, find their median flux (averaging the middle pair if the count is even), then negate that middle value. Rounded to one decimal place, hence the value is -11.3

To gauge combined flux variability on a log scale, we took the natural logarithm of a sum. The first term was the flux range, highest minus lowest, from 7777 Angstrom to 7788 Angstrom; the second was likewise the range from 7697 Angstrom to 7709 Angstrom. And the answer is 1.45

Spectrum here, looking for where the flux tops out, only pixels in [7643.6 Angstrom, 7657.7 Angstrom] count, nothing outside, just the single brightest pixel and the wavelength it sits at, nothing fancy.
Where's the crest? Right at 7651.53 Angstrom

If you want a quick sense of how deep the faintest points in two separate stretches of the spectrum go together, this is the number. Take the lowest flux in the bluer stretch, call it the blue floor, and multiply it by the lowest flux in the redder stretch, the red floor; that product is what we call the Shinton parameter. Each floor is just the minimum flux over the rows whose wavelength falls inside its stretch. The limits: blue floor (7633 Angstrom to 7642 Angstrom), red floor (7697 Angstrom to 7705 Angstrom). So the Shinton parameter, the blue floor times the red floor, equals 86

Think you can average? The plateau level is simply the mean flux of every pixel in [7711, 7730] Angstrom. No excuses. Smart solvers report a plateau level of 11.6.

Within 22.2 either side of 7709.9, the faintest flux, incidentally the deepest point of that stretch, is 10.48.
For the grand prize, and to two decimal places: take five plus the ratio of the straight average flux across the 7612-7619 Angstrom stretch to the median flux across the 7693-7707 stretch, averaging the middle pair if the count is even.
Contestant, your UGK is 5.90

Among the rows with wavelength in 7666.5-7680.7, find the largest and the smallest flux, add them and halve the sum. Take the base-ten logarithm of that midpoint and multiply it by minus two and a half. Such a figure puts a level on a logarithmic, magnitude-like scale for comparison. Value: -2.72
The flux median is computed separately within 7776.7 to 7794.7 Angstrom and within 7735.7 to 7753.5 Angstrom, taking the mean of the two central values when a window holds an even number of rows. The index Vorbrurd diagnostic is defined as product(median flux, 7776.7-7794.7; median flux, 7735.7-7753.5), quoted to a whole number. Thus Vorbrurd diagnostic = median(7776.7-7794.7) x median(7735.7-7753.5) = 131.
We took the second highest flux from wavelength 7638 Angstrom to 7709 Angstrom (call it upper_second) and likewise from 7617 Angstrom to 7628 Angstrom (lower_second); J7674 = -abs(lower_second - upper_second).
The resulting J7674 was -2.1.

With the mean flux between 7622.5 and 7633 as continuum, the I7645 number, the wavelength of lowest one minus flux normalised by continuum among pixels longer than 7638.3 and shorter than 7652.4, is 7651.53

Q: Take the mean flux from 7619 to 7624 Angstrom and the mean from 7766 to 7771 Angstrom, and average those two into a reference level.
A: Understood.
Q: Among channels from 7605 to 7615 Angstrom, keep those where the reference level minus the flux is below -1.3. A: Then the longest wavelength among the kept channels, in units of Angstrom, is 7609.36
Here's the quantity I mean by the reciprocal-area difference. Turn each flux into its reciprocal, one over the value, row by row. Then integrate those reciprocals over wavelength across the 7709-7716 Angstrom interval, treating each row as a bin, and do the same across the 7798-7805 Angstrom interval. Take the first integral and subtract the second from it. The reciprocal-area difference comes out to 0.00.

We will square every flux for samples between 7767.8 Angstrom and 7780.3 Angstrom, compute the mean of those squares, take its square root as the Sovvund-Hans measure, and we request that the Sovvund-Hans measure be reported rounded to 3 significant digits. 10.6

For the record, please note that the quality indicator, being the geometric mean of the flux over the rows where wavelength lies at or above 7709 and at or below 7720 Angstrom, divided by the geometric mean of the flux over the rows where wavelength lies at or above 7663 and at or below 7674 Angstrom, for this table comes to 0.92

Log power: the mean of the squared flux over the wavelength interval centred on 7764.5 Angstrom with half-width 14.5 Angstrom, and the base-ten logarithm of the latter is 2.12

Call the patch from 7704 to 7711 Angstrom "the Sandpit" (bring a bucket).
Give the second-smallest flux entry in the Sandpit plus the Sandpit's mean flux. 23.3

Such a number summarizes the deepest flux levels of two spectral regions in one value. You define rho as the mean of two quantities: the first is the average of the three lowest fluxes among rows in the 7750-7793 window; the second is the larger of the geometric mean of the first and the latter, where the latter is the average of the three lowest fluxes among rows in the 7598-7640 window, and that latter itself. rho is 9.4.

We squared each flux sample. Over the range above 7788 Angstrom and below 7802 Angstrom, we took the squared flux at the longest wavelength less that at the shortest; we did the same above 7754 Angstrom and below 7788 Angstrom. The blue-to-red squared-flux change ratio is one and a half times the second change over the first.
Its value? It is -2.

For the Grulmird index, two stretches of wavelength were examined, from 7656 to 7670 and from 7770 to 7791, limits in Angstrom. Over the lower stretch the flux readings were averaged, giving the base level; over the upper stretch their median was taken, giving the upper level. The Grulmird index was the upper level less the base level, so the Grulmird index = -1.6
